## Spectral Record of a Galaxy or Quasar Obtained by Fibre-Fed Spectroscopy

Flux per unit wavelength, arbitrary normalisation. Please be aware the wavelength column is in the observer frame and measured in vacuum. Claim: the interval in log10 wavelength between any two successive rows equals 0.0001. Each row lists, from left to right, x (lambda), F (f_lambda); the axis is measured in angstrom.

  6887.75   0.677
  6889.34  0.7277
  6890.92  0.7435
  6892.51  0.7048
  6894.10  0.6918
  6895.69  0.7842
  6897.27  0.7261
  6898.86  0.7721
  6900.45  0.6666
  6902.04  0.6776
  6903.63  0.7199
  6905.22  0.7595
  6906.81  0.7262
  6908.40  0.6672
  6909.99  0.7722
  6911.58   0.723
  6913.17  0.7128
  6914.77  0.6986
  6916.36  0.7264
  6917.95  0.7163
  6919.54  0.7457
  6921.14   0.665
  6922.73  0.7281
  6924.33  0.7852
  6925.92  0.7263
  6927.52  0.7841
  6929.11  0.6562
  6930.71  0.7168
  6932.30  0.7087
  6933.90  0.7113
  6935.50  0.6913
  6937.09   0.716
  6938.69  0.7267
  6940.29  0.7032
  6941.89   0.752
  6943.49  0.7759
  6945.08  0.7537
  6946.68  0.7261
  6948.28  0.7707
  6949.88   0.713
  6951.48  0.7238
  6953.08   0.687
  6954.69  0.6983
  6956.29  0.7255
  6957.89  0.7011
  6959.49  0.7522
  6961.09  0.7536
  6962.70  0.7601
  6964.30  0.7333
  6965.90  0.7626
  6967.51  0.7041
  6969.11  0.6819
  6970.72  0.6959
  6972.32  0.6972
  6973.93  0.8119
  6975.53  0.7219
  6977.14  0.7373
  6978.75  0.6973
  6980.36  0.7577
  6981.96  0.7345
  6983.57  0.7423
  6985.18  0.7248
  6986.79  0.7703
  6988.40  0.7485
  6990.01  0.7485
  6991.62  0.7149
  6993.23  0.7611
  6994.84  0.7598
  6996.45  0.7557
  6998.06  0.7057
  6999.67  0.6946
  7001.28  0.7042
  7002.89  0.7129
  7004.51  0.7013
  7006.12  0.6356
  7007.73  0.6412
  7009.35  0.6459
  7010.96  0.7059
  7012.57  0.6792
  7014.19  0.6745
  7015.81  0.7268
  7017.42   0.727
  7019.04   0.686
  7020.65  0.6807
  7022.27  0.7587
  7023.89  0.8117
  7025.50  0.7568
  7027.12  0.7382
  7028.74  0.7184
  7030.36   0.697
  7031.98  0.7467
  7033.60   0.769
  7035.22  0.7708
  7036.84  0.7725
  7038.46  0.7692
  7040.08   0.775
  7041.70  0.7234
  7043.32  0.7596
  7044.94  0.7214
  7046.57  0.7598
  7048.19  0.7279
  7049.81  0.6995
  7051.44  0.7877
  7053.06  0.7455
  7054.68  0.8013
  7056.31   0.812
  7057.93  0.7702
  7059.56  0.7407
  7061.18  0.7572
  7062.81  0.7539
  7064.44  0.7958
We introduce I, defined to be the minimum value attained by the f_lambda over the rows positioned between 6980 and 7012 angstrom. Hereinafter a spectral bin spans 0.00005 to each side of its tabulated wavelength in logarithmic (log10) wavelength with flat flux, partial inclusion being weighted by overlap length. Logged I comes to 0.6356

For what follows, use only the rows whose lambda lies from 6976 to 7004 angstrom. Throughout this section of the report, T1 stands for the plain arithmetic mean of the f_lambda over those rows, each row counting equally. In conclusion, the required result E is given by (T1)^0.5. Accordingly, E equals 0.856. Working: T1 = 0.734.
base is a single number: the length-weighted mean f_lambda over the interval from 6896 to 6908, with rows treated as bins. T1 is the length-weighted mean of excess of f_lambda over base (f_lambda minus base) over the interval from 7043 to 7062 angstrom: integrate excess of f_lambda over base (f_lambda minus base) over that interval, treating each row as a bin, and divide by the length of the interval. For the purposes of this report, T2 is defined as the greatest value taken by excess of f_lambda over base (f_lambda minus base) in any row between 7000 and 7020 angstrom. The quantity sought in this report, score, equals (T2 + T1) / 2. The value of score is 0.020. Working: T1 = 0.035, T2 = 0.00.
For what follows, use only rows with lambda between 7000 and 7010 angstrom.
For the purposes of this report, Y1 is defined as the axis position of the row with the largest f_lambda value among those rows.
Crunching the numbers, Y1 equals 7002.89 angstrom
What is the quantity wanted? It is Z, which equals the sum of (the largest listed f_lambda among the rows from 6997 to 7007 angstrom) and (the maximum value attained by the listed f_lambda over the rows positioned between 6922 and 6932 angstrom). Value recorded 1.50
